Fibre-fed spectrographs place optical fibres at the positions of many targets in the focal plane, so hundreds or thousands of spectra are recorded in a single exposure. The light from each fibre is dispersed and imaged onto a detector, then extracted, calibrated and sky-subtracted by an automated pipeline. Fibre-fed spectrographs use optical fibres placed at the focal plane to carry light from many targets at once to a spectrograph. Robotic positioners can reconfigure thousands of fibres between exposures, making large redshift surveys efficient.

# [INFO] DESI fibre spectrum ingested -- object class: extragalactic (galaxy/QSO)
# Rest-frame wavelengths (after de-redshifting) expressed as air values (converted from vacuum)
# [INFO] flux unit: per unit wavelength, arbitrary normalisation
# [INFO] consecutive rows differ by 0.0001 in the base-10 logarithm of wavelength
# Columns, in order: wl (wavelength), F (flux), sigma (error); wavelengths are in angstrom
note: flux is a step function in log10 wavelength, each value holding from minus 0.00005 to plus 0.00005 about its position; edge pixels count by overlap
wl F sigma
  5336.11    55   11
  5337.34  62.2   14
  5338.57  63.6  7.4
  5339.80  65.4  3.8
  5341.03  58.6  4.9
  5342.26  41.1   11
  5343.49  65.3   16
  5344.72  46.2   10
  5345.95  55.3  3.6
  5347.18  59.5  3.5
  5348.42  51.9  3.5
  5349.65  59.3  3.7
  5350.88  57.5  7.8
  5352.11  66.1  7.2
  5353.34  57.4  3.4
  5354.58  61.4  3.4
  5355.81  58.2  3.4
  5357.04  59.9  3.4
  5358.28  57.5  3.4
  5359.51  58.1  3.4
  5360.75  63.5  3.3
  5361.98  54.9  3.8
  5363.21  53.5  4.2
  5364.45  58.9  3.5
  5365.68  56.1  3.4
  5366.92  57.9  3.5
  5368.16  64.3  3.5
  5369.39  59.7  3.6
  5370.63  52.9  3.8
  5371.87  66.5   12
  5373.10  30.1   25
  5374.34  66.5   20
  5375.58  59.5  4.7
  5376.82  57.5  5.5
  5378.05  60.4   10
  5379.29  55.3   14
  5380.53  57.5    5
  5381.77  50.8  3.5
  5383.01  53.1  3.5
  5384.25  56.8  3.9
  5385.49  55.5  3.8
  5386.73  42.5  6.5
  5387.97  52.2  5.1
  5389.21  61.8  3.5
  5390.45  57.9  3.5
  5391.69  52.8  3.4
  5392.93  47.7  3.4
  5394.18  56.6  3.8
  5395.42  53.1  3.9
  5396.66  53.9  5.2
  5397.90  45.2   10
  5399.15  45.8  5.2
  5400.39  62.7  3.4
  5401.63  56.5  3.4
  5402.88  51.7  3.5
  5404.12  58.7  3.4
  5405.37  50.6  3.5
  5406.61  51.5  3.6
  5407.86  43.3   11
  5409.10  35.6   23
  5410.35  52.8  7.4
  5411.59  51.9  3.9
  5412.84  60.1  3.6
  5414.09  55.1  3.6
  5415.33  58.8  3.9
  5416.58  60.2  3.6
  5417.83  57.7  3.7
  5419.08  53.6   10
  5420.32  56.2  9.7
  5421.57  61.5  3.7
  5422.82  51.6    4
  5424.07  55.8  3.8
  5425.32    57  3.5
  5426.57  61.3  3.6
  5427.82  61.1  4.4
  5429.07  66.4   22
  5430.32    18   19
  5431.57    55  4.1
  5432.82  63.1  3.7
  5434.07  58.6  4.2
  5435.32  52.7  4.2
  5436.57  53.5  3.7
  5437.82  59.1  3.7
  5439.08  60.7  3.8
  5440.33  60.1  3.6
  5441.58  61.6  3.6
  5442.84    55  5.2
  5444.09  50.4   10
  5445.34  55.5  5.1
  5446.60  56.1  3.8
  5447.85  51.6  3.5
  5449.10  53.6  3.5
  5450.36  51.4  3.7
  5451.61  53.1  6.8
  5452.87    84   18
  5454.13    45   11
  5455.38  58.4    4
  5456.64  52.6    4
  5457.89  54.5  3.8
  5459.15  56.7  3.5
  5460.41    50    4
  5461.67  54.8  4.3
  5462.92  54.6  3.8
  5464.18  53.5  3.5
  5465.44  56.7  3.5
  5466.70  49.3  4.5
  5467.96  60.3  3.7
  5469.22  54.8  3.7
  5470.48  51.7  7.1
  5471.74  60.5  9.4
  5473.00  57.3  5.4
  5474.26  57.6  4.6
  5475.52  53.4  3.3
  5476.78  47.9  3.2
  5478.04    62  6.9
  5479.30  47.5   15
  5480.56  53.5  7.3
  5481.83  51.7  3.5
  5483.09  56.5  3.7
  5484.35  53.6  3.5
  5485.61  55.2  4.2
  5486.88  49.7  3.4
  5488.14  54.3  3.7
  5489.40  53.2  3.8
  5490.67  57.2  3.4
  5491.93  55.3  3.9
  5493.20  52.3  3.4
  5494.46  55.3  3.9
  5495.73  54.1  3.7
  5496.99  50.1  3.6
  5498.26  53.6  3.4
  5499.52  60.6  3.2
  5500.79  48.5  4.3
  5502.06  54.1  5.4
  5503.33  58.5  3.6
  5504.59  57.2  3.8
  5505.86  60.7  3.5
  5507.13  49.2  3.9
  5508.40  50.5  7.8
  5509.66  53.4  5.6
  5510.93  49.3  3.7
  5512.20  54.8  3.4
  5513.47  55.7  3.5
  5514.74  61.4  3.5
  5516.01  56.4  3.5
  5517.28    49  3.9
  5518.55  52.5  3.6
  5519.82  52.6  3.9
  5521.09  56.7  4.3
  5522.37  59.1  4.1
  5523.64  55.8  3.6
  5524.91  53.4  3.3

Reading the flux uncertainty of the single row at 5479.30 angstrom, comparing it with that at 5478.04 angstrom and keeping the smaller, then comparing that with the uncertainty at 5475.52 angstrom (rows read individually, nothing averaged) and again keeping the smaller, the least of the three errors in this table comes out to 3.3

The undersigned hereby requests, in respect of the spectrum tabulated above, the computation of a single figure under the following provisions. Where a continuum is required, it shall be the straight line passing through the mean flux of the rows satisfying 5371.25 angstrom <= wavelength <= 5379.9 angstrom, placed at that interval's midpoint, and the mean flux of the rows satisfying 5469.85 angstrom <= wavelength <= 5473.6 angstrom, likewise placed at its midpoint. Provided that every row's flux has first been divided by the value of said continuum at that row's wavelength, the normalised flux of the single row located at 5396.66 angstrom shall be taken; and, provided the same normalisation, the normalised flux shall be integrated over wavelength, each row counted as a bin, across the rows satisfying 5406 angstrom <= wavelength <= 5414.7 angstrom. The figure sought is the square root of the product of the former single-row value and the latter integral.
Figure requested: 2.71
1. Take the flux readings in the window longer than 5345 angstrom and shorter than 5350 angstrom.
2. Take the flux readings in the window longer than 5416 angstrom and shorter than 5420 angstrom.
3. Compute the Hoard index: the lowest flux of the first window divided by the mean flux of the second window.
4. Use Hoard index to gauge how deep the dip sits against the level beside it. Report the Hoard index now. 0.91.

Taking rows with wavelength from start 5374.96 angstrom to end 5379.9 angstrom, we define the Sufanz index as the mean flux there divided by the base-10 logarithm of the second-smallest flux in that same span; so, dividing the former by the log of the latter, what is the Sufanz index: 33.1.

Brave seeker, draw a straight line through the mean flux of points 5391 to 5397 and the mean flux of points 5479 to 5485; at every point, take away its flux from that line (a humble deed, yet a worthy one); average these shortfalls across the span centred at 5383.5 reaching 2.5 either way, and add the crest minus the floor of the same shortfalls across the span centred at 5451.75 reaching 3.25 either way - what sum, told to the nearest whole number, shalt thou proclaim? 38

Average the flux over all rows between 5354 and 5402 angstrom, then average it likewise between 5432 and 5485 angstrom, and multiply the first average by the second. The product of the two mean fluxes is 3100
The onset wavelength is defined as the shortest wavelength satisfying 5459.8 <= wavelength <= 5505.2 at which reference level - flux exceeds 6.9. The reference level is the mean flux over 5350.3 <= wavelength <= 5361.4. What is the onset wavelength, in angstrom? 5460.41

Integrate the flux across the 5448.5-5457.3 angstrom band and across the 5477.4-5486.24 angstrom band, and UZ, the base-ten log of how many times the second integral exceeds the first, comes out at -0.018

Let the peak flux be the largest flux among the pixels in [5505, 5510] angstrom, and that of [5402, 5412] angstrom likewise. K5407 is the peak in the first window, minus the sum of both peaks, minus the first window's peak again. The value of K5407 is -119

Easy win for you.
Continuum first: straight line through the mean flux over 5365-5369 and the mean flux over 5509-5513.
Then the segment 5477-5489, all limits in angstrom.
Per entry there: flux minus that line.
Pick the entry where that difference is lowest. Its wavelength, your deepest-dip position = 5479.30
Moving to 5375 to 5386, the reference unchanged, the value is 5381.77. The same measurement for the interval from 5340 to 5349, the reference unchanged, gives 5342.26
